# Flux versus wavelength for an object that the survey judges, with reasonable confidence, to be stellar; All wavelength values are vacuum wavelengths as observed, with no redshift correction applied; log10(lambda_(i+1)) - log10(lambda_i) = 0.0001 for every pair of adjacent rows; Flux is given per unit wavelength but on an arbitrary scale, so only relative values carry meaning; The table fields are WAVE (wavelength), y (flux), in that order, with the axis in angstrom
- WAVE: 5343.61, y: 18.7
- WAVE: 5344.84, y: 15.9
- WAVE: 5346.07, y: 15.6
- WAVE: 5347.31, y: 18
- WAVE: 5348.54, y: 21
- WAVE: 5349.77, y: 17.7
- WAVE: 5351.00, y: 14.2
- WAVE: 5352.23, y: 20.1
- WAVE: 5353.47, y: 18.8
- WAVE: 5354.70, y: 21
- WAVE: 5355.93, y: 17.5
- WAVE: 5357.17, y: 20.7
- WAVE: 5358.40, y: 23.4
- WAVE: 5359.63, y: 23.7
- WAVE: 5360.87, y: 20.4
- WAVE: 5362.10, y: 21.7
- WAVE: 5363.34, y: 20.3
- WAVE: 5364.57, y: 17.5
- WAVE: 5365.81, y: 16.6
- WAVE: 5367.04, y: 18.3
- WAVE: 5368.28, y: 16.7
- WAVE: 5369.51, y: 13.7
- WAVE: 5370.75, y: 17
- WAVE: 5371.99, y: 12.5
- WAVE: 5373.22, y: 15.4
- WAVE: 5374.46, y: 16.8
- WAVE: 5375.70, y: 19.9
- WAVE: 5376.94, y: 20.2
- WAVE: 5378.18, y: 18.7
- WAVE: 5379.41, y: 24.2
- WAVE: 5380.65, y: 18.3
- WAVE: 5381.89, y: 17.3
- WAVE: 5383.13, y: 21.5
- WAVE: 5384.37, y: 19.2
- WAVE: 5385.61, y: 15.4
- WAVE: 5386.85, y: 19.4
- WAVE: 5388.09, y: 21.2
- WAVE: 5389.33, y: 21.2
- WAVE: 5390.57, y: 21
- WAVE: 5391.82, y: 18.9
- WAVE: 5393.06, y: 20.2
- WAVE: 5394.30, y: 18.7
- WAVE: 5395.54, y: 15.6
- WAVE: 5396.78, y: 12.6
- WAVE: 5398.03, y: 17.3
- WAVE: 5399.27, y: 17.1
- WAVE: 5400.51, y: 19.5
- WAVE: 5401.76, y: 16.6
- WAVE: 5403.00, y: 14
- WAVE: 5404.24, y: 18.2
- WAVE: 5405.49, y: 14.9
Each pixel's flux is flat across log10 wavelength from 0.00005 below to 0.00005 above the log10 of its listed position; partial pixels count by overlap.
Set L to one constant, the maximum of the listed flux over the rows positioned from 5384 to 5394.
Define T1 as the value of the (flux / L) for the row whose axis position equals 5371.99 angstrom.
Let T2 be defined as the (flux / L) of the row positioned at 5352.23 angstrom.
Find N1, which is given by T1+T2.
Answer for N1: 1.54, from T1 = 0.59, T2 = 0.95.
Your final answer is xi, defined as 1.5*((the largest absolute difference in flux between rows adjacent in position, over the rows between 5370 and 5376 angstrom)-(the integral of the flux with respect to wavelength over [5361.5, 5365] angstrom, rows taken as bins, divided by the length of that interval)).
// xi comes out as -23.2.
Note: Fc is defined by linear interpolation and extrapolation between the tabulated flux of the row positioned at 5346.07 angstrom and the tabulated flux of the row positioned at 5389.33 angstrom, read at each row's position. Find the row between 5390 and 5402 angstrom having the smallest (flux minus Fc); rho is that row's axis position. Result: 5396.78 angstrom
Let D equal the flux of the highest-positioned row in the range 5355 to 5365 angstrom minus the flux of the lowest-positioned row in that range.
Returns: 0.0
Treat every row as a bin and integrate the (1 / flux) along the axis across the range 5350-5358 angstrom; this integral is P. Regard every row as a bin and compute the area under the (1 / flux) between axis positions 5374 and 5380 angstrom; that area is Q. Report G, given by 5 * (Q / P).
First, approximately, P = 0.43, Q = 0.30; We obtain 3.5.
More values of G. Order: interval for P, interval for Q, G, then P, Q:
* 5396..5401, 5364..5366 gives 1.9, 0.31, 0.12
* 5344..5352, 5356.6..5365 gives 4.2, 0.47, 0.40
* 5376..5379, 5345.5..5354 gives 15.8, 0.15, 0.48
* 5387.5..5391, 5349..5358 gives 14.8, 0.17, 0.49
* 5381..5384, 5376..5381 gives 7.9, 0.16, 0.25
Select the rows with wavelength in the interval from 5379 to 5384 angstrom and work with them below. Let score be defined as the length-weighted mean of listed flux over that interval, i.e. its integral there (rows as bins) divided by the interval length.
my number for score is 20.1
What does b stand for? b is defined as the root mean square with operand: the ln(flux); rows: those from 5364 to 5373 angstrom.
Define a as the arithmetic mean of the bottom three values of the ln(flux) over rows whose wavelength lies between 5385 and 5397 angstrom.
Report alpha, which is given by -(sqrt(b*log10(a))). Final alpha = -1.09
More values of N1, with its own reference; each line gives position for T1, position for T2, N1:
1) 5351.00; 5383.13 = 1.68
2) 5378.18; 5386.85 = 1.80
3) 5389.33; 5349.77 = 1.83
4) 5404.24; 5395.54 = 1.59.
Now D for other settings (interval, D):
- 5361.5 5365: -4.2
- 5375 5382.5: -2.6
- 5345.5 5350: 2.1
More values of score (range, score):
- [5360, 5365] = 20.2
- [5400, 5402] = 18.2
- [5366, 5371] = 16.4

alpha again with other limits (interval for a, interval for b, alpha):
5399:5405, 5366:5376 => -1.11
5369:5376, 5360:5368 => -1.11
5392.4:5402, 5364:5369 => -1.11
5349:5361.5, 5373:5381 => -1.15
